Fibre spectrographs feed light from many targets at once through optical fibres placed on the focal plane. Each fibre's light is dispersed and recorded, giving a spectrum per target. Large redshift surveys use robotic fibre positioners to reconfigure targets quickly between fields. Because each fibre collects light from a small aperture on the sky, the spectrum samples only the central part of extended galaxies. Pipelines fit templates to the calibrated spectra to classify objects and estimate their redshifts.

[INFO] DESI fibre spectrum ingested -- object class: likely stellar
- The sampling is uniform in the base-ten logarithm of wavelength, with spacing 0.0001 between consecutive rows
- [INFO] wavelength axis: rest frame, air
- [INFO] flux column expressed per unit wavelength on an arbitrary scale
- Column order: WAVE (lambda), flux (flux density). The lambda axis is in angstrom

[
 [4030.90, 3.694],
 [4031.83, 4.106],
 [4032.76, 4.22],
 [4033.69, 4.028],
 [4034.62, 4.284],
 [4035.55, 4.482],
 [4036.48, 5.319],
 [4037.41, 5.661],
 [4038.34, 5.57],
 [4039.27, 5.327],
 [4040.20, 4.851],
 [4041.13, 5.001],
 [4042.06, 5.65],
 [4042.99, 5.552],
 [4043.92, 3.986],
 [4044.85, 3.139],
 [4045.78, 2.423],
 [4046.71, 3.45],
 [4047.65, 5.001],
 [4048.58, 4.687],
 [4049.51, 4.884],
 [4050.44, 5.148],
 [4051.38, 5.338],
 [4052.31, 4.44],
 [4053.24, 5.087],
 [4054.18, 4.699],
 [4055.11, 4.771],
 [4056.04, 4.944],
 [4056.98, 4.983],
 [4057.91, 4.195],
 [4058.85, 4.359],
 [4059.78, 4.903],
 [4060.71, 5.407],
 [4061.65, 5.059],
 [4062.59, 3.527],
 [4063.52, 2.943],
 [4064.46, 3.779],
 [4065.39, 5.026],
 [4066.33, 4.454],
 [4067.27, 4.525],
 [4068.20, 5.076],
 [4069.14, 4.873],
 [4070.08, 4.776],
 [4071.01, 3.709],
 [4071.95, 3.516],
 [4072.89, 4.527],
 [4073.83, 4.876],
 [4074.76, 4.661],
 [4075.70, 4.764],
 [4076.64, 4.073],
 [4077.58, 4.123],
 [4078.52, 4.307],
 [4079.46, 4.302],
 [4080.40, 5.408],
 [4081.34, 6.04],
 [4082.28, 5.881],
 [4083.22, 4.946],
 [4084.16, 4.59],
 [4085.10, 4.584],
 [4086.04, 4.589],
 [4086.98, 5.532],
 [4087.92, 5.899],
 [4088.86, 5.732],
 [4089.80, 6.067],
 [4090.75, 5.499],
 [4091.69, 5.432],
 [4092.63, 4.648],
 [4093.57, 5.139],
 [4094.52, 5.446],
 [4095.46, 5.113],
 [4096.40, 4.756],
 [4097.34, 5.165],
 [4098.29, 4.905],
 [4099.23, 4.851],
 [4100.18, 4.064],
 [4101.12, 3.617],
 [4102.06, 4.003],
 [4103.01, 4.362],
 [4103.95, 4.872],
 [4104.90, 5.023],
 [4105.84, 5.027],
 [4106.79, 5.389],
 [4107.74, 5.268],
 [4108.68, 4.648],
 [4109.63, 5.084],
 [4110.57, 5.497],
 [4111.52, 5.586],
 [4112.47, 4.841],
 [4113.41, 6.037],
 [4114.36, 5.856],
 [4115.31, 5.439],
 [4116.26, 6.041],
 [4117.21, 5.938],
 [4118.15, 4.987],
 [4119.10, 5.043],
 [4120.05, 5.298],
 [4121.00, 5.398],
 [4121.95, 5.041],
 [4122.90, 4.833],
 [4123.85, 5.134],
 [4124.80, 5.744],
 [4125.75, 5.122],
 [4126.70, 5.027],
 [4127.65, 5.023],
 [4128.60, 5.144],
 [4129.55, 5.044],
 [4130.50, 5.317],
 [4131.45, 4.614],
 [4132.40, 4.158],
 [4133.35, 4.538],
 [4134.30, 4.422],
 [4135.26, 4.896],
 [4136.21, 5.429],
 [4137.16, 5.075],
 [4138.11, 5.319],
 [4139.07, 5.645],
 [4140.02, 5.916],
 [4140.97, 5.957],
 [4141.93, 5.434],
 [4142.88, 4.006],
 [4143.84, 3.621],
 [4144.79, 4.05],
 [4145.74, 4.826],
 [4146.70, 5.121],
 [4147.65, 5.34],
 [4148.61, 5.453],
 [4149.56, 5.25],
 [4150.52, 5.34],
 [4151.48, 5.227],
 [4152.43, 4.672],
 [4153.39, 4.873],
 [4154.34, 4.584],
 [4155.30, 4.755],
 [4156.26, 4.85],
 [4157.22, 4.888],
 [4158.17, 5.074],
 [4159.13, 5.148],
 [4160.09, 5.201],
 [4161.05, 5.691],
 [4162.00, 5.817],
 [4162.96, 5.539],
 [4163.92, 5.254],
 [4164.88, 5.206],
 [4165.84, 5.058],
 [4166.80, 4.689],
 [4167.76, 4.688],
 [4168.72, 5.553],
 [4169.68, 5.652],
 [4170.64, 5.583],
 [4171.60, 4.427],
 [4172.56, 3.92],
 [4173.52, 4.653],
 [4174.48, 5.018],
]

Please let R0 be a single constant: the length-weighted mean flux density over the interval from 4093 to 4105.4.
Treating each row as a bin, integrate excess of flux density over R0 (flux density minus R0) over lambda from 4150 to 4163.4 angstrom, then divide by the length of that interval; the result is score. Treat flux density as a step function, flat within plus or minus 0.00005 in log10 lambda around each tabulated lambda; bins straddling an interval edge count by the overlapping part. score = 0.40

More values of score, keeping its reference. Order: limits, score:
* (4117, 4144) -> 0.36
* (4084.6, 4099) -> 0.51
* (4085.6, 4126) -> 0.44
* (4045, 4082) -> -0.18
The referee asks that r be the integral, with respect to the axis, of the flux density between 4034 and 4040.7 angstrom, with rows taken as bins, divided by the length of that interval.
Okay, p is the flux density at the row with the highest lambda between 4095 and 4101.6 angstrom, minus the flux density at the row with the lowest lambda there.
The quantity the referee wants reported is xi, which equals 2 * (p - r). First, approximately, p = -1.5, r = 5.04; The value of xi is -13.1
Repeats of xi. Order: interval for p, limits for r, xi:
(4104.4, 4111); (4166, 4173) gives -8.9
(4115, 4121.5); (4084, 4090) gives -10.7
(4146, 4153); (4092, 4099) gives -11.0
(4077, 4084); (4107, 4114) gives -8.9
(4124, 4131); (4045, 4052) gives -9.6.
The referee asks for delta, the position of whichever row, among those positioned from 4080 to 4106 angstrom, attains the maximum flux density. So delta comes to 4089.80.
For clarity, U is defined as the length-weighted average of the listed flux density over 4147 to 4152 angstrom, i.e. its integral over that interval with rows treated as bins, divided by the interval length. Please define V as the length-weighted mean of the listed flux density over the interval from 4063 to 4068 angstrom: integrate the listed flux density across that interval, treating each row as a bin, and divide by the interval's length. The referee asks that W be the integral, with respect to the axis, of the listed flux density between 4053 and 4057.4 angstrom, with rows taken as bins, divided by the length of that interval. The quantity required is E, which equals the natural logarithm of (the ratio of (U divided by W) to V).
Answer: -1.35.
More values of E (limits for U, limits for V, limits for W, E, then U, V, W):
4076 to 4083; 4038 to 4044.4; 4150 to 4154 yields -1.66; 4.9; 5.1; 5.01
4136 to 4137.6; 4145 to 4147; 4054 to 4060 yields -1.47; 5.2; 4.8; 4.69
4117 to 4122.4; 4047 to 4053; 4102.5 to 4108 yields -1.53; 5.3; 4.9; 4.97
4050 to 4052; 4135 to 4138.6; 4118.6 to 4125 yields -1.65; 5.2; 5.2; 5.18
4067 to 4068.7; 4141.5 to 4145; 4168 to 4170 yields -1.58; 4.8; 4.3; 5.49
